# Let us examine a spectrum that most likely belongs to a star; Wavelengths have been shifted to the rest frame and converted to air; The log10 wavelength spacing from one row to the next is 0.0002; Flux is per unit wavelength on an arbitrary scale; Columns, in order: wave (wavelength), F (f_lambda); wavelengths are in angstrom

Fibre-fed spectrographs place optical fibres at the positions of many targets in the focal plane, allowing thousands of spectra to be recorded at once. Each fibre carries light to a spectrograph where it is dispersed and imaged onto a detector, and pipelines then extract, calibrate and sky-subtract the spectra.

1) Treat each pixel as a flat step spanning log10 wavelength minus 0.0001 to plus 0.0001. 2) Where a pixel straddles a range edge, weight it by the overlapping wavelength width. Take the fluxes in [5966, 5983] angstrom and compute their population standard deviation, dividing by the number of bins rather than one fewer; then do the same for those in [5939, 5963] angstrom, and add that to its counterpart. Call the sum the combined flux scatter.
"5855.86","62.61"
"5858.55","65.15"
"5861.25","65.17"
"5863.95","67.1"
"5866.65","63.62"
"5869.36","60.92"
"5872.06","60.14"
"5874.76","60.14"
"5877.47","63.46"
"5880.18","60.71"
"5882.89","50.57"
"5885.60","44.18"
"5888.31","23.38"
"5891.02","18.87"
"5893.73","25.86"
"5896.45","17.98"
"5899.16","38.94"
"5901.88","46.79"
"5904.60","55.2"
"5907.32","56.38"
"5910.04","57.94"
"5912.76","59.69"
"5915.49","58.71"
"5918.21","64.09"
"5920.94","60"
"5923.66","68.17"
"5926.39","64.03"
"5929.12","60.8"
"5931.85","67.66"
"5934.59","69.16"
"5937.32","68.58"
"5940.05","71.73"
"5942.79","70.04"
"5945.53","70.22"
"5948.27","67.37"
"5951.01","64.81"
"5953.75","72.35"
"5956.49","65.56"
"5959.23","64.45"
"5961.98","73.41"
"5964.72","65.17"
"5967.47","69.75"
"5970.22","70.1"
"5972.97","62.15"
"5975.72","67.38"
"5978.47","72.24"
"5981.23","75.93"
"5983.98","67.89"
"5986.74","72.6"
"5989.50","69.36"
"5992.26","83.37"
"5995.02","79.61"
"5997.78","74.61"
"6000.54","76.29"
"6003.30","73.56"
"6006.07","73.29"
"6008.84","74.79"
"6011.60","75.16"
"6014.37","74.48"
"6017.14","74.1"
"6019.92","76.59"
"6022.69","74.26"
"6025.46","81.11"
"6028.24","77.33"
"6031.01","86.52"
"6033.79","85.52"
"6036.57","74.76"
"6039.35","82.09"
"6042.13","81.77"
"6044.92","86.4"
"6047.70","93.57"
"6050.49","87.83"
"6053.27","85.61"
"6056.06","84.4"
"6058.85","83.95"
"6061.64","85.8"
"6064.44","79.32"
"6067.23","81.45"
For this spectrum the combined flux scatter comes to 7.5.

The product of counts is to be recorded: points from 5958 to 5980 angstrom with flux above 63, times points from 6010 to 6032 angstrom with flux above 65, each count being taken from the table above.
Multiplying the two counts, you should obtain 56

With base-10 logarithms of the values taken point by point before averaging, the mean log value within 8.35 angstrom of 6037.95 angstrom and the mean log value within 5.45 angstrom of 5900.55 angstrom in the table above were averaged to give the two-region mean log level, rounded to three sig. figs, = 1.74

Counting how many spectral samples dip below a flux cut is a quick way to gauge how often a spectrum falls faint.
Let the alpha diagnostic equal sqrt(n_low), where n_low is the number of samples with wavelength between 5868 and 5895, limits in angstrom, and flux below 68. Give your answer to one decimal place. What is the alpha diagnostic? 3.2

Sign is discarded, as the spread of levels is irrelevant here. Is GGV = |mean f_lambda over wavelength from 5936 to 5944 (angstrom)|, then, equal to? 70.1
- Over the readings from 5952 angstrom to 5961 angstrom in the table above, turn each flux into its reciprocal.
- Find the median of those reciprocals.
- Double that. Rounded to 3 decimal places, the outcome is 0.031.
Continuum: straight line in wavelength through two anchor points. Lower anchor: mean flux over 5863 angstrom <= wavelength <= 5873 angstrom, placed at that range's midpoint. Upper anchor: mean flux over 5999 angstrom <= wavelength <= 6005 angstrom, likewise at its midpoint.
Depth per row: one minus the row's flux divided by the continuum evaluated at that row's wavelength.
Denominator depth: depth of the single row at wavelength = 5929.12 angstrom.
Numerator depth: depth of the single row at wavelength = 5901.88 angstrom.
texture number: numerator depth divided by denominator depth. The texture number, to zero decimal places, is 3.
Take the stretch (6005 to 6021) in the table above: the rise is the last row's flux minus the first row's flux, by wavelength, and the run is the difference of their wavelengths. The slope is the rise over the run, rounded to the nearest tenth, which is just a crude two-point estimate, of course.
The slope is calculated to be 0.2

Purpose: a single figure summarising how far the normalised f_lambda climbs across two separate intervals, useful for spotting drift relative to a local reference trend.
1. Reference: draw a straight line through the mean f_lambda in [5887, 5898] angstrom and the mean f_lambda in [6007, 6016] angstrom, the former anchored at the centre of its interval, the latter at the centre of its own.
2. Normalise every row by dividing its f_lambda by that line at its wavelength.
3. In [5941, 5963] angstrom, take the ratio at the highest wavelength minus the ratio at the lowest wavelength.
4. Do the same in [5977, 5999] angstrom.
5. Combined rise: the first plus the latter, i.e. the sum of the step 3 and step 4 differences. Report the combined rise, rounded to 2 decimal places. -0.31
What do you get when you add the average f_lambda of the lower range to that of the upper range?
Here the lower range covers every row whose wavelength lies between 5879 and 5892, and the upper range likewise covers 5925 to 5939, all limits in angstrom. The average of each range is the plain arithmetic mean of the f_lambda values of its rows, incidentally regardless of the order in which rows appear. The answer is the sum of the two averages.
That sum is 106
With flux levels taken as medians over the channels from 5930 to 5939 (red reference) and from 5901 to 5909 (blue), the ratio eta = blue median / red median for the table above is 0.80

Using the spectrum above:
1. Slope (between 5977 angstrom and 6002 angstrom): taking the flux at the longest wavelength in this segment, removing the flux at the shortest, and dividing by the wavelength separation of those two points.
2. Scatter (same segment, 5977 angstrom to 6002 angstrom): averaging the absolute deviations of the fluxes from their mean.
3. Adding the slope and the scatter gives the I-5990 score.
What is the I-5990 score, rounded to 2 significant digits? 3.9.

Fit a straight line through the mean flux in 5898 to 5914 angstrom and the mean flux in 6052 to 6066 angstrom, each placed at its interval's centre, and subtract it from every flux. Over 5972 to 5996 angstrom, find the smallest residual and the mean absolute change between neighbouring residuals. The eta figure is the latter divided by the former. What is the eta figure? -1.4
